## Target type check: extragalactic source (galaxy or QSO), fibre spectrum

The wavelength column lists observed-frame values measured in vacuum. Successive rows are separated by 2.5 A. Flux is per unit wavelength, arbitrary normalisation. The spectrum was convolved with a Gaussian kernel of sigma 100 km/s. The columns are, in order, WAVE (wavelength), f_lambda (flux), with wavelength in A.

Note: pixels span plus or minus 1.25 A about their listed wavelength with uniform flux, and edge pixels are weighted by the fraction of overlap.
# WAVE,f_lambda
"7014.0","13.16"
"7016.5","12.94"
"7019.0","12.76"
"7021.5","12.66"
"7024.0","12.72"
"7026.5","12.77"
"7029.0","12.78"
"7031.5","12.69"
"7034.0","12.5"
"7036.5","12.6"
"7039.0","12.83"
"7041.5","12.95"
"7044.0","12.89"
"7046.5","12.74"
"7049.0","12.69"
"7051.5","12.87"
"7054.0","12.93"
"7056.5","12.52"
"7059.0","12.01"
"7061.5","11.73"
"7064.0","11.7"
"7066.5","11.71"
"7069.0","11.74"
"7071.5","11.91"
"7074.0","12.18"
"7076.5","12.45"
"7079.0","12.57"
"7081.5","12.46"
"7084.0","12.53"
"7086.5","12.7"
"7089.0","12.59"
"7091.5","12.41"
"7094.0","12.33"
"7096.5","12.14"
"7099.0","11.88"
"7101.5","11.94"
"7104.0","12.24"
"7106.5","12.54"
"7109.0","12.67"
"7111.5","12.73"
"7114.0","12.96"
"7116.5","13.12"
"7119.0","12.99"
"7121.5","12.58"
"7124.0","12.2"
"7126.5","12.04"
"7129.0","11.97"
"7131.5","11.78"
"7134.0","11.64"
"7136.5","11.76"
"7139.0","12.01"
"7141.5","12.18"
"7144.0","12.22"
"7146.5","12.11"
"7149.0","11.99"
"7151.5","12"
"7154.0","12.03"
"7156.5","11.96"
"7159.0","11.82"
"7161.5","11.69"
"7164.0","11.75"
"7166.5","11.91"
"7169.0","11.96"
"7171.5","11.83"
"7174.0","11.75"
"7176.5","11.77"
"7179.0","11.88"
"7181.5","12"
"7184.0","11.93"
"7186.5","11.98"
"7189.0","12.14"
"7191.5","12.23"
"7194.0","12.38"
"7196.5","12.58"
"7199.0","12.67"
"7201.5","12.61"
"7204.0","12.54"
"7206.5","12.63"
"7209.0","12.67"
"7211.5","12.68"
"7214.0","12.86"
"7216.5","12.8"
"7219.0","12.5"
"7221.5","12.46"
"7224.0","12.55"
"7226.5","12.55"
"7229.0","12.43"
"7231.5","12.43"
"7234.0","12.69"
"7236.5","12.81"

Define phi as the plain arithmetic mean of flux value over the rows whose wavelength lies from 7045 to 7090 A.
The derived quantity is 12.3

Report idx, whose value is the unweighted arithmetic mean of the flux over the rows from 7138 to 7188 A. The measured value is 11.9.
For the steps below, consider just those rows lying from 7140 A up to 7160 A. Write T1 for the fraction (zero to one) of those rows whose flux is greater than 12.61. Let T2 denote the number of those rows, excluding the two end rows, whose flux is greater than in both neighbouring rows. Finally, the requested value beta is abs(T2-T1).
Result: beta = 2.0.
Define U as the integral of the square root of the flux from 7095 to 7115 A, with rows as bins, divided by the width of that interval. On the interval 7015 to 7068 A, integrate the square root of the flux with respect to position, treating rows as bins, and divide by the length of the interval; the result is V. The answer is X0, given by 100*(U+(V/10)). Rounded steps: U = 3.52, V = 3.54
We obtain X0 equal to 387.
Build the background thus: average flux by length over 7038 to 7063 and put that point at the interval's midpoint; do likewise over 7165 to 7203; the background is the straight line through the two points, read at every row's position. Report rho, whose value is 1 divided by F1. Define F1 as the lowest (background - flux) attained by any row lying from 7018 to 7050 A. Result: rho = -3.21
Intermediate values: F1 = -0.312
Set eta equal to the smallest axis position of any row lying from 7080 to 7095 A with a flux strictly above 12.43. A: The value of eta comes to 7081.5 A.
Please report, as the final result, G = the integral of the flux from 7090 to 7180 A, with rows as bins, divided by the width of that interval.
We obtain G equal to 12.1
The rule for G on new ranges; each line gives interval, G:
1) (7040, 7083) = 12.4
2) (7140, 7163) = 12.0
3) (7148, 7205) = 12.1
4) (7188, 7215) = 12.5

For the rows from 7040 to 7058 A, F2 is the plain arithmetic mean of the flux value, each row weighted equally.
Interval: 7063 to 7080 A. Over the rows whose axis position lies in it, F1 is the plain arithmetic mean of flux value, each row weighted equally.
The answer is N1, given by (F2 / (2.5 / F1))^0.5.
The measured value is 7.85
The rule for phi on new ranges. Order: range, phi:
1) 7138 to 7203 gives 12.1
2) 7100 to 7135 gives 12.4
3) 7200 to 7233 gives 12.6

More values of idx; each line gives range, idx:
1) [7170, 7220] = 12.3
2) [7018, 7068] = 12.6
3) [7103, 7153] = 12.3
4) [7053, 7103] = 12.2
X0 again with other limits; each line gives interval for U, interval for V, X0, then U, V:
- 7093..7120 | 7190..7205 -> 389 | 3.54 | 3.53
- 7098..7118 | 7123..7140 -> 388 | 3.54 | 3.45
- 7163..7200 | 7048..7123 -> 382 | 3.47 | 3.52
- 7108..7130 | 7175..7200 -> 390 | 3.55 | 3.48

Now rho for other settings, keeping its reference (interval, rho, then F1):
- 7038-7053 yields -3.21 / -0.312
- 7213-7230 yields -1.16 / -0.863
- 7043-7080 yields -2.96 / -0.338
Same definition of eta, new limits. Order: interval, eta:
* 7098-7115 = 7106.5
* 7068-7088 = 7076.5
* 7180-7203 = 7196.5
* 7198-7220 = 7199.0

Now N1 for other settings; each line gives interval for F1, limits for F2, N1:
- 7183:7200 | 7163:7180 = 7.62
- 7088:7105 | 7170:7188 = 7.62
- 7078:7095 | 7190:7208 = 7.92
